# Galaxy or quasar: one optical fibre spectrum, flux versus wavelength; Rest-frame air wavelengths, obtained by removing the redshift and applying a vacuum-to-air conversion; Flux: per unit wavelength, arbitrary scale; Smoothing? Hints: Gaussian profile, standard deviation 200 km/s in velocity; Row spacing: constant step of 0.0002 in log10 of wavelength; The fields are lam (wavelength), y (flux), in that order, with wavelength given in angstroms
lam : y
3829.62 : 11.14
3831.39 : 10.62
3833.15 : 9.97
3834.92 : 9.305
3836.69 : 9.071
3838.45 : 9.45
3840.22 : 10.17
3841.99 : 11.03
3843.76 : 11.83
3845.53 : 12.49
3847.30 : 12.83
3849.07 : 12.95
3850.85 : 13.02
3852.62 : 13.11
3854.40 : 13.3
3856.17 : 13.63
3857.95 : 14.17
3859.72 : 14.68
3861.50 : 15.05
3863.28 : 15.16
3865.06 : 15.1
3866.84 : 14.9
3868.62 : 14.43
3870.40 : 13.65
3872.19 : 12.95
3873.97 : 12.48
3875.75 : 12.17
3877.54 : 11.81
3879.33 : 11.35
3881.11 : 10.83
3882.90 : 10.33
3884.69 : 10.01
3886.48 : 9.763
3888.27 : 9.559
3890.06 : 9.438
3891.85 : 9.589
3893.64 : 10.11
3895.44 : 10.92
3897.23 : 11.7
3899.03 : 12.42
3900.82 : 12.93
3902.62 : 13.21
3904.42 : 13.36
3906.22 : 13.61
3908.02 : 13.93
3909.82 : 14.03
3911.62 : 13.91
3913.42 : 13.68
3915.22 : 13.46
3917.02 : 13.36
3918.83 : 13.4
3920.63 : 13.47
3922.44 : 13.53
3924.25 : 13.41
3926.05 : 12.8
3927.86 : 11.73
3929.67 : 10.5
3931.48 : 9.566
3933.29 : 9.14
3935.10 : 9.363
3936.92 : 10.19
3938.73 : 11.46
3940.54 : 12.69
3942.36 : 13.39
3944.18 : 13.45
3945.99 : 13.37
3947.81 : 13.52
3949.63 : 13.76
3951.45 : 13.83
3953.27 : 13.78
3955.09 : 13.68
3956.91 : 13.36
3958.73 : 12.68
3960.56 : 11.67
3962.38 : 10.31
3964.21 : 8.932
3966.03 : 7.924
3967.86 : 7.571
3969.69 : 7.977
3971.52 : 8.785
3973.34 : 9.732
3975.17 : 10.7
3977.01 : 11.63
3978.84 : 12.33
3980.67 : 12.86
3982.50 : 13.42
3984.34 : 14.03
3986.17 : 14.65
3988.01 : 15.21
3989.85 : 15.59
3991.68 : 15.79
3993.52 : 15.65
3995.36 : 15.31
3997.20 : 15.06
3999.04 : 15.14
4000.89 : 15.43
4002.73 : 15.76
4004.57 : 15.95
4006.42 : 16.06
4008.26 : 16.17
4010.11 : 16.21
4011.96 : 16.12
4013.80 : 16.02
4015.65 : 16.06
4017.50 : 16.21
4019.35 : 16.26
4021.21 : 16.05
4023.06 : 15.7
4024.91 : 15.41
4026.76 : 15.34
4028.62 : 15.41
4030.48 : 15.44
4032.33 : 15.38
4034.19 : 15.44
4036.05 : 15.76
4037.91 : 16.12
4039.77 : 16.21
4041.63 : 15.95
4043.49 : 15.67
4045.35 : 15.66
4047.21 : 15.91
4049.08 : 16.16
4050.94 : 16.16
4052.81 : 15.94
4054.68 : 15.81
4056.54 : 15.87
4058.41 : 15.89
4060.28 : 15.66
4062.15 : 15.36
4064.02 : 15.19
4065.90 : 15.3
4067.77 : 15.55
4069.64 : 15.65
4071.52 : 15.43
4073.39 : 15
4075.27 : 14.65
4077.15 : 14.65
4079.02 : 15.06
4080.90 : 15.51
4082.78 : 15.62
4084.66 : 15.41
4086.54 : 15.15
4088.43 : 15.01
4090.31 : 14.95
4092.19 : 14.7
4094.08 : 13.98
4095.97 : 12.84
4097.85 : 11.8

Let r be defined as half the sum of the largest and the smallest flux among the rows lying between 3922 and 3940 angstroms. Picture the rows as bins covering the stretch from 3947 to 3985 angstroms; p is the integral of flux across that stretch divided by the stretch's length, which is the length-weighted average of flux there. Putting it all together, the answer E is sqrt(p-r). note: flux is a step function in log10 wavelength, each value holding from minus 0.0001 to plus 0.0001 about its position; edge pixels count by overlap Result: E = 0.4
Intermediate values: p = 11.5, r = 11.3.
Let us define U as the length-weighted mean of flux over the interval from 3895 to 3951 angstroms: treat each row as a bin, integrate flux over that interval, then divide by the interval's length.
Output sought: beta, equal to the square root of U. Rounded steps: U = 13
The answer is 3.55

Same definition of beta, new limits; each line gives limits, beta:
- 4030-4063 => 3.98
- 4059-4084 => 3.91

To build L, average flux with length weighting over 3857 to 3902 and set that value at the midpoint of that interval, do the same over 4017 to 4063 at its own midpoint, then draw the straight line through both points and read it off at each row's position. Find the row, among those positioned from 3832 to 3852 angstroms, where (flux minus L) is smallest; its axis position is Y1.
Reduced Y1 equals 3836.69 angstroms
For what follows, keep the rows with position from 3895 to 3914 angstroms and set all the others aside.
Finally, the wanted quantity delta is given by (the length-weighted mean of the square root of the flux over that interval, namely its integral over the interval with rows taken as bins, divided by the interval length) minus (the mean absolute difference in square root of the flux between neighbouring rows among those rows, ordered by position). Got 3.6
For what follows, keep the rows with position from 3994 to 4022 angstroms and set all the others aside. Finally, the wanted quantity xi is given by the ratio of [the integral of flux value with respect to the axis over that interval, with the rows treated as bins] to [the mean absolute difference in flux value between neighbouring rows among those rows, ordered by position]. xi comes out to 3045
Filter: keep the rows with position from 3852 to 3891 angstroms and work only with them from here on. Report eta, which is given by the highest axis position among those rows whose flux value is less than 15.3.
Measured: 3890.06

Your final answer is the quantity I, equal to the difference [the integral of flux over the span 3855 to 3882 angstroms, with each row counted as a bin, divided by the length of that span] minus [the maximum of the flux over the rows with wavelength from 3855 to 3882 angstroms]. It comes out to -1.7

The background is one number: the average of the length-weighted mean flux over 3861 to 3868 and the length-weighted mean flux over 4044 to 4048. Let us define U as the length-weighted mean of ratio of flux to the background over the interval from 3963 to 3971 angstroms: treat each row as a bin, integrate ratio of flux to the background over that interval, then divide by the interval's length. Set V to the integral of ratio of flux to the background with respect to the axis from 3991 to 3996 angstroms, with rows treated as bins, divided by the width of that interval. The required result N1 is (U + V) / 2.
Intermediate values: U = 0.53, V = 1.01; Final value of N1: 0.77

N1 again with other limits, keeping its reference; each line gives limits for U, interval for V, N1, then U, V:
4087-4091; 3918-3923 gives 0.92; 0.97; 0.87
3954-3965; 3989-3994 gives 0.89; 0.77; 1.02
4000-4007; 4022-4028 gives 1.02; 1.02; 1.01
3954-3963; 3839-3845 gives 0.76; 0.81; 0.71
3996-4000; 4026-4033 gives 0.99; 0.98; 1.00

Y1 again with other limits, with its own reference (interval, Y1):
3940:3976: 3967.86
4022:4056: 4054.68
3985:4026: 4024.91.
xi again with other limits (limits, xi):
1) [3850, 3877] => 1019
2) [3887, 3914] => 904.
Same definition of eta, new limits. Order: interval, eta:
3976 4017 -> 3999.04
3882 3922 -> 3920.63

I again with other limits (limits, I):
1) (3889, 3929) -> -1.4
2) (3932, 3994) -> -3.7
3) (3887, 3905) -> -2.1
